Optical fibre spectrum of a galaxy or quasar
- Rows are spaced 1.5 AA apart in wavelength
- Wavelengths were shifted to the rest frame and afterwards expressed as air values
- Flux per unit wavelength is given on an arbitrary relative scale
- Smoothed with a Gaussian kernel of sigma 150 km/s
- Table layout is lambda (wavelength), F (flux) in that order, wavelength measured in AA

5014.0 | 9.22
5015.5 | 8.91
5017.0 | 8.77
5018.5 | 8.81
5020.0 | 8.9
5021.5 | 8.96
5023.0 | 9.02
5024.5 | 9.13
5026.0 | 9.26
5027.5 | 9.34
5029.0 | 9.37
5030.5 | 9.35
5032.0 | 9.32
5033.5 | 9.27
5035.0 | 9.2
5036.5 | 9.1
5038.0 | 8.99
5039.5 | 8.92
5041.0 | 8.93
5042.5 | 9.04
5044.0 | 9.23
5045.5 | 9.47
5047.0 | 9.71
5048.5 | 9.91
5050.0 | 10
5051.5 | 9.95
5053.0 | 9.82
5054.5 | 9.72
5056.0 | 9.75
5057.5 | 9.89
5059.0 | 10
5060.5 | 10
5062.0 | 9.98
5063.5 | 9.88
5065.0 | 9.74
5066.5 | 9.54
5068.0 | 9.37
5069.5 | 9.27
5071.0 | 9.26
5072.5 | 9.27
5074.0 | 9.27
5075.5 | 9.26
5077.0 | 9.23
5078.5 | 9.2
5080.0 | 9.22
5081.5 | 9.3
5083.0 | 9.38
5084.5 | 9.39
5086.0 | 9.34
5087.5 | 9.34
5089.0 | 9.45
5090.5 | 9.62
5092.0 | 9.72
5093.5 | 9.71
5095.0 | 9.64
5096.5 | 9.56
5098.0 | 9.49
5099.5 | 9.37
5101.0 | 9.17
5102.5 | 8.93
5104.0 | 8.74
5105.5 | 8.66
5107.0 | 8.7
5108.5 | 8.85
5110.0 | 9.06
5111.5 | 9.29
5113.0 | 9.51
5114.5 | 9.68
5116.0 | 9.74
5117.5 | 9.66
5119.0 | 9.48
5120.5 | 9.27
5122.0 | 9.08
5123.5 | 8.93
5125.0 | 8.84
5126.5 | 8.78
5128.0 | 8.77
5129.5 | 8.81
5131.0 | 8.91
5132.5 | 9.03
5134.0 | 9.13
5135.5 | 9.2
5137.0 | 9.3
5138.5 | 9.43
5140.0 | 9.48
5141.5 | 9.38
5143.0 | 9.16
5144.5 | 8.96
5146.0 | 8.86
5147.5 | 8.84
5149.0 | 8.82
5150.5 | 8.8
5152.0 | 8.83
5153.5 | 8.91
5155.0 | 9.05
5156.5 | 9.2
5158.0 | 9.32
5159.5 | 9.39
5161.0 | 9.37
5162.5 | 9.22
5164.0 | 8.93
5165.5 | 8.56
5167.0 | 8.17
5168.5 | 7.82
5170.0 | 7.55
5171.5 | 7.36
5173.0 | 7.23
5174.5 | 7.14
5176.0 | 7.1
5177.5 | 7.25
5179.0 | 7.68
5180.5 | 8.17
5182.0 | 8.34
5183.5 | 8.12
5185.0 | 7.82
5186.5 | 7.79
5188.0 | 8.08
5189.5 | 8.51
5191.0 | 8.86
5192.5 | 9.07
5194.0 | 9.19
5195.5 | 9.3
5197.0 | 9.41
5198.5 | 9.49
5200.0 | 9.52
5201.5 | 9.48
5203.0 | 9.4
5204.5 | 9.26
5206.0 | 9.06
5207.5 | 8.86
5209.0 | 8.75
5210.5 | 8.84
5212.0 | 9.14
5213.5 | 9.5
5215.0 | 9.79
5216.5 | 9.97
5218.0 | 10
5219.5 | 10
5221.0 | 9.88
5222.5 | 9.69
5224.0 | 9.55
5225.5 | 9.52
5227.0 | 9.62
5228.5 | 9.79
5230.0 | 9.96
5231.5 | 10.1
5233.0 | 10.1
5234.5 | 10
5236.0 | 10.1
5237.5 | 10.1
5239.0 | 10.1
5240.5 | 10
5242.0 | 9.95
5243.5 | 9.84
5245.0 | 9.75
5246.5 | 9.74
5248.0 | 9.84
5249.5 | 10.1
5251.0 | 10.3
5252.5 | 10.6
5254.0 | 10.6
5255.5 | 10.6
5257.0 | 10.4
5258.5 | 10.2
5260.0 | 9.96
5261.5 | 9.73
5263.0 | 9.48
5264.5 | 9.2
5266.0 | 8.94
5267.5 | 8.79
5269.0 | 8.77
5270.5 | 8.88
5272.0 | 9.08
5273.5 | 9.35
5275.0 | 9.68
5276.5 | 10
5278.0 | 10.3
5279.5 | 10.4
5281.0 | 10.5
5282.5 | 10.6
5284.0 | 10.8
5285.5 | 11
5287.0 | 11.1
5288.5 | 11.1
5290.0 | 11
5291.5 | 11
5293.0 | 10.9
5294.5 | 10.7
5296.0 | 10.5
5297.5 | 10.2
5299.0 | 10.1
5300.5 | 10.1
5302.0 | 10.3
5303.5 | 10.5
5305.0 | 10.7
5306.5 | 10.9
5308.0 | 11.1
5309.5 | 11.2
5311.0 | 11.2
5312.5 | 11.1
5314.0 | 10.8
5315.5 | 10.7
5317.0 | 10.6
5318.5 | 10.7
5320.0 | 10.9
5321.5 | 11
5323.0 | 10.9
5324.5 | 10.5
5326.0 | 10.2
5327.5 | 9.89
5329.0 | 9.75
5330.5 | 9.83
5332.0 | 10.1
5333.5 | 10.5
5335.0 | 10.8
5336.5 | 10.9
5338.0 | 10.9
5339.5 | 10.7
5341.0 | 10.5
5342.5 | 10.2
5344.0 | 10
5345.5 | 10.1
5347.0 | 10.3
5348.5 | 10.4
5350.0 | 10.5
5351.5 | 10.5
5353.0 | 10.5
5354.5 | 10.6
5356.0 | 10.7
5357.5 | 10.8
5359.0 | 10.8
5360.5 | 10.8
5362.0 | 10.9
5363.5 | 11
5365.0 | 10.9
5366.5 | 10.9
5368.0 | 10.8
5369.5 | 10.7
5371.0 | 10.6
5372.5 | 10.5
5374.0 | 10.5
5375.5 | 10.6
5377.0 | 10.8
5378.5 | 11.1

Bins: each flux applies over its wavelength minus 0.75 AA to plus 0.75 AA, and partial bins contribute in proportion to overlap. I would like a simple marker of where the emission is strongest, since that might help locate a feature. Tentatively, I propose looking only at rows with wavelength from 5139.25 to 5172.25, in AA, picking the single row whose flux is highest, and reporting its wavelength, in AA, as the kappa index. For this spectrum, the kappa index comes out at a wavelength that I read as 5140.0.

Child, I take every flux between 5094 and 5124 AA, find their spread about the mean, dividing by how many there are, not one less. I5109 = 0.35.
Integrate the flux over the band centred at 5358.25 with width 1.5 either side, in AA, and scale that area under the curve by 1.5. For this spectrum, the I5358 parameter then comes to 49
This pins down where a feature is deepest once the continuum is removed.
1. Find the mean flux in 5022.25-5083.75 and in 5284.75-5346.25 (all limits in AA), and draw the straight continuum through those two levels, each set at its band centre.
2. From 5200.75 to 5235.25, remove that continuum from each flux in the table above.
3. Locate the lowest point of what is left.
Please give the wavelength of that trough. 5209.0 AA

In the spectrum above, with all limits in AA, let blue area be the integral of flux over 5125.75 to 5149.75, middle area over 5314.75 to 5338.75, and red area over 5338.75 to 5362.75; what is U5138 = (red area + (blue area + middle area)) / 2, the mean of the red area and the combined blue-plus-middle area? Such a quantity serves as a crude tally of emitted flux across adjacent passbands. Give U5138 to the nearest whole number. 361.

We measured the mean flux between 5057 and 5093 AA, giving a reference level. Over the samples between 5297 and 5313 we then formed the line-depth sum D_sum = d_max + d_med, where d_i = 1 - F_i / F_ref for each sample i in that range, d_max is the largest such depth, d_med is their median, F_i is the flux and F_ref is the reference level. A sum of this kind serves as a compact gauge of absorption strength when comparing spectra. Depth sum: -0.19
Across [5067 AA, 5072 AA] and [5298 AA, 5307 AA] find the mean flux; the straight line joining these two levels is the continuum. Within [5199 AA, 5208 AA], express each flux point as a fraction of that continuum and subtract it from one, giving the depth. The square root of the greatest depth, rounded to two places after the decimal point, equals 0.33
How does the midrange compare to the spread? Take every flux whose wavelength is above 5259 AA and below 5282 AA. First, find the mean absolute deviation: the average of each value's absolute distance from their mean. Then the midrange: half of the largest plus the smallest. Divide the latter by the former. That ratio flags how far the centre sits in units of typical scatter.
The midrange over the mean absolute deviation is 19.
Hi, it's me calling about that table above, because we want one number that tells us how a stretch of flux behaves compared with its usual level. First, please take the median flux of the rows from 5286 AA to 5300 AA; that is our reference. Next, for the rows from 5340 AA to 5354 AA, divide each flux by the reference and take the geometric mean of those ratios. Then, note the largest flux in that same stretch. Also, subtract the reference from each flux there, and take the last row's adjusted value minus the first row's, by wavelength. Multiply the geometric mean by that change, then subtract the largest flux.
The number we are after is -10.5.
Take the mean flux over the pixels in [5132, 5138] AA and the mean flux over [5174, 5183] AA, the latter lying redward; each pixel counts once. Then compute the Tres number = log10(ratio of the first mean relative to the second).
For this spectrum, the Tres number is 0.08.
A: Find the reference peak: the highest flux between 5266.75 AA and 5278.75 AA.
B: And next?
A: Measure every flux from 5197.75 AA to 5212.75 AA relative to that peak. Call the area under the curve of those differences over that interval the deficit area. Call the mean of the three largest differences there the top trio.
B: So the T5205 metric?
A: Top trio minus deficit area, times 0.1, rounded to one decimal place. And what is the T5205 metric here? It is 1.6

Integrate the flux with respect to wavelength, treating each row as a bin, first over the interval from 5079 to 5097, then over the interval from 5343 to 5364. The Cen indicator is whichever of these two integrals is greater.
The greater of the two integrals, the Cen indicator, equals 222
